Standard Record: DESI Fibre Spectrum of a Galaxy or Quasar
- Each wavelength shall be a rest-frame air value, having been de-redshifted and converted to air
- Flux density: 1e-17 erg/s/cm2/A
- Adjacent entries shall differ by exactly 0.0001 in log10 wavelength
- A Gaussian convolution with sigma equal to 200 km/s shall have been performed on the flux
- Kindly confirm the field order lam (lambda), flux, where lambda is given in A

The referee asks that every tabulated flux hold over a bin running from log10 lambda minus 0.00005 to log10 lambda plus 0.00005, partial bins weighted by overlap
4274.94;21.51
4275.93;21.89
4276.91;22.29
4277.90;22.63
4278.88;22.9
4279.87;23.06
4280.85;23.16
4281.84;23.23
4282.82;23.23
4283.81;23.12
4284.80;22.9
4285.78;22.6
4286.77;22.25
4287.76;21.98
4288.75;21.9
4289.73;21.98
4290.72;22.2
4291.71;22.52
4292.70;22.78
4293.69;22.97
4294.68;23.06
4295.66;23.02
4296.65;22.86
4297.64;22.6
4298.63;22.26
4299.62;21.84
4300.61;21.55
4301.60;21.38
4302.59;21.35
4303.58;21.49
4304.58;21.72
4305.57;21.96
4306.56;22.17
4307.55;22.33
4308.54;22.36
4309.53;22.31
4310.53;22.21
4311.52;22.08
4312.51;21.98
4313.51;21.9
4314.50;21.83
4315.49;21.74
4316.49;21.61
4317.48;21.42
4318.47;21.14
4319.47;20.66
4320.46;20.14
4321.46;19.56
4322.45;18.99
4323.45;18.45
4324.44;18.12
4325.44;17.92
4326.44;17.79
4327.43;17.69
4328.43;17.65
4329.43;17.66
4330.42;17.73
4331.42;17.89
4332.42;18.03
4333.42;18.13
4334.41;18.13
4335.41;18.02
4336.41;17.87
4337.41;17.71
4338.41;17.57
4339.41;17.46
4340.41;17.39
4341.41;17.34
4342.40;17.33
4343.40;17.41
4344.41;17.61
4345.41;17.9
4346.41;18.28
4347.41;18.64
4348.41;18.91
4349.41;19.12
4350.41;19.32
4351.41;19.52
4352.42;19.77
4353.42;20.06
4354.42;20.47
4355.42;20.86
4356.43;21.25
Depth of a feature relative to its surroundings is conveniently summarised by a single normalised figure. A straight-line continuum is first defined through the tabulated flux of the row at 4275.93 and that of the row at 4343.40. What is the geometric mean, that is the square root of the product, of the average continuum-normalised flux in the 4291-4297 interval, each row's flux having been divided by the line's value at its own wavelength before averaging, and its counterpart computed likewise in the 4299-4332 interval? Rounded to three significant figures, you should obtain 1.08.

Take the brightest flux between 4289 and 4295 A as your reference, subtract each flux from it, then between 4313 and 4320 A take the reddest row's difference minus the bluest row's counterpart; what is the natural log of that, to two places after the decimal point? 0.22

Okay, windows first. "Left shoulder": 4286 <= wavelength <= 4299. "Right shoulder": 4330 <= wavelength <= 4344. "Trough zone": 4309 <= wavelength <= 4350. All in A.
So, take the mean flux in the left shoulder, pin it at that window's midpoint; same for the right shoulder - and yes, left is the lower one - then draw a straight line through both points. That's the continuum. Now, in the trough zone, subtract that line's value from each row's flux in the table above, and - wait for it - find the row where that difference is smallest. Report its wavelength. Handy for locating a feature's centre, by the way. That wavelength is 4326.44 A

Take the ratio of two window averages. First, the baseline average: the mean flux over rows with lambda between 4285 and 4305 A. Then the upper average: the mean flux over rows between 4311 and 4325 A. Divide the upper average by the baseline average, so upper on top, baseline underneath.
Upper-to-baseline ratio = 0.93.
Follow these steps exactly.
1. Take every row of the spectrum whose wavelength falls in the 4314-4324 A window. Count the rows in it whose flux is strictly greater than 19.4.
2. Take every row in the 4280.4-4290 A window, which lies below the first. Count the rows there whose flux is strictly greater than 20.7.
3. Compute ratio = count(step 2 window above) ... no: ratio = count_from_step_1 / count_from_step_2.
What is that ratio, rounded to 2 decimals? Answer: 0.80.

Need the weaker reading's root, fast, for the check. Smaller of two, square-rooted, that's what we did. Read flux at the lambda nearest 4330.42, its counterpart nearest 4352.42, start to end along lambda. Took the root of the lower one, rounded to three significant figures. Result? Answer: 4.21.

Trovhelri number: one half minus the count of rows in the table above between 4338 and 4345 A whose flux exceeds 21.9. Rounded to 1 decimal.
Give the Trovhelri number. 0.5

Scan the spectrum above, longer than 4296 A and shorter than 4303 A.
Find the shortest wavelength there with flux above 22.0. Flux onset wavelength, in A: 4296.65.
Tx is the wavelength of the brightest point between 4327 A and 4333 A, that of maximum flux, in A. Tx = 4332.42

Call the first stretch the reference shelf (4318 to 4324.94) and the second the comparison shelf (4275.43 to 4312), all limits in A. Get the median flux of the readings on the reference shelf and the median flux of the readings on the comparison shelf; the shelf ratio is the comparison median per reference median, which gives 1.14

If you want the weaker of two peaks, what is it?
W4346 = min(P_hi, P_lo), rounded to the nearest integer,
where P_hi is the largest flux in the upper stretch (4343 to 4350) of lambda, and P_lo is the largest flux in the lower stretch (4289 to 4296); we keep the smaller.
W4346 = 19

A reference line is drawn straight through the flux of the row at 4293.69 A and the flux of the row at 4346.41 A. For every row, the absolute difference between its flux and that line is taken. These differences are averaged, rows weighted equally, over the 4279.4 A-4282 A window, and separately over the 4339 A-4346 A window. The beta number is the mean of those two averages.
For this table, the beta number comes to 1.05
